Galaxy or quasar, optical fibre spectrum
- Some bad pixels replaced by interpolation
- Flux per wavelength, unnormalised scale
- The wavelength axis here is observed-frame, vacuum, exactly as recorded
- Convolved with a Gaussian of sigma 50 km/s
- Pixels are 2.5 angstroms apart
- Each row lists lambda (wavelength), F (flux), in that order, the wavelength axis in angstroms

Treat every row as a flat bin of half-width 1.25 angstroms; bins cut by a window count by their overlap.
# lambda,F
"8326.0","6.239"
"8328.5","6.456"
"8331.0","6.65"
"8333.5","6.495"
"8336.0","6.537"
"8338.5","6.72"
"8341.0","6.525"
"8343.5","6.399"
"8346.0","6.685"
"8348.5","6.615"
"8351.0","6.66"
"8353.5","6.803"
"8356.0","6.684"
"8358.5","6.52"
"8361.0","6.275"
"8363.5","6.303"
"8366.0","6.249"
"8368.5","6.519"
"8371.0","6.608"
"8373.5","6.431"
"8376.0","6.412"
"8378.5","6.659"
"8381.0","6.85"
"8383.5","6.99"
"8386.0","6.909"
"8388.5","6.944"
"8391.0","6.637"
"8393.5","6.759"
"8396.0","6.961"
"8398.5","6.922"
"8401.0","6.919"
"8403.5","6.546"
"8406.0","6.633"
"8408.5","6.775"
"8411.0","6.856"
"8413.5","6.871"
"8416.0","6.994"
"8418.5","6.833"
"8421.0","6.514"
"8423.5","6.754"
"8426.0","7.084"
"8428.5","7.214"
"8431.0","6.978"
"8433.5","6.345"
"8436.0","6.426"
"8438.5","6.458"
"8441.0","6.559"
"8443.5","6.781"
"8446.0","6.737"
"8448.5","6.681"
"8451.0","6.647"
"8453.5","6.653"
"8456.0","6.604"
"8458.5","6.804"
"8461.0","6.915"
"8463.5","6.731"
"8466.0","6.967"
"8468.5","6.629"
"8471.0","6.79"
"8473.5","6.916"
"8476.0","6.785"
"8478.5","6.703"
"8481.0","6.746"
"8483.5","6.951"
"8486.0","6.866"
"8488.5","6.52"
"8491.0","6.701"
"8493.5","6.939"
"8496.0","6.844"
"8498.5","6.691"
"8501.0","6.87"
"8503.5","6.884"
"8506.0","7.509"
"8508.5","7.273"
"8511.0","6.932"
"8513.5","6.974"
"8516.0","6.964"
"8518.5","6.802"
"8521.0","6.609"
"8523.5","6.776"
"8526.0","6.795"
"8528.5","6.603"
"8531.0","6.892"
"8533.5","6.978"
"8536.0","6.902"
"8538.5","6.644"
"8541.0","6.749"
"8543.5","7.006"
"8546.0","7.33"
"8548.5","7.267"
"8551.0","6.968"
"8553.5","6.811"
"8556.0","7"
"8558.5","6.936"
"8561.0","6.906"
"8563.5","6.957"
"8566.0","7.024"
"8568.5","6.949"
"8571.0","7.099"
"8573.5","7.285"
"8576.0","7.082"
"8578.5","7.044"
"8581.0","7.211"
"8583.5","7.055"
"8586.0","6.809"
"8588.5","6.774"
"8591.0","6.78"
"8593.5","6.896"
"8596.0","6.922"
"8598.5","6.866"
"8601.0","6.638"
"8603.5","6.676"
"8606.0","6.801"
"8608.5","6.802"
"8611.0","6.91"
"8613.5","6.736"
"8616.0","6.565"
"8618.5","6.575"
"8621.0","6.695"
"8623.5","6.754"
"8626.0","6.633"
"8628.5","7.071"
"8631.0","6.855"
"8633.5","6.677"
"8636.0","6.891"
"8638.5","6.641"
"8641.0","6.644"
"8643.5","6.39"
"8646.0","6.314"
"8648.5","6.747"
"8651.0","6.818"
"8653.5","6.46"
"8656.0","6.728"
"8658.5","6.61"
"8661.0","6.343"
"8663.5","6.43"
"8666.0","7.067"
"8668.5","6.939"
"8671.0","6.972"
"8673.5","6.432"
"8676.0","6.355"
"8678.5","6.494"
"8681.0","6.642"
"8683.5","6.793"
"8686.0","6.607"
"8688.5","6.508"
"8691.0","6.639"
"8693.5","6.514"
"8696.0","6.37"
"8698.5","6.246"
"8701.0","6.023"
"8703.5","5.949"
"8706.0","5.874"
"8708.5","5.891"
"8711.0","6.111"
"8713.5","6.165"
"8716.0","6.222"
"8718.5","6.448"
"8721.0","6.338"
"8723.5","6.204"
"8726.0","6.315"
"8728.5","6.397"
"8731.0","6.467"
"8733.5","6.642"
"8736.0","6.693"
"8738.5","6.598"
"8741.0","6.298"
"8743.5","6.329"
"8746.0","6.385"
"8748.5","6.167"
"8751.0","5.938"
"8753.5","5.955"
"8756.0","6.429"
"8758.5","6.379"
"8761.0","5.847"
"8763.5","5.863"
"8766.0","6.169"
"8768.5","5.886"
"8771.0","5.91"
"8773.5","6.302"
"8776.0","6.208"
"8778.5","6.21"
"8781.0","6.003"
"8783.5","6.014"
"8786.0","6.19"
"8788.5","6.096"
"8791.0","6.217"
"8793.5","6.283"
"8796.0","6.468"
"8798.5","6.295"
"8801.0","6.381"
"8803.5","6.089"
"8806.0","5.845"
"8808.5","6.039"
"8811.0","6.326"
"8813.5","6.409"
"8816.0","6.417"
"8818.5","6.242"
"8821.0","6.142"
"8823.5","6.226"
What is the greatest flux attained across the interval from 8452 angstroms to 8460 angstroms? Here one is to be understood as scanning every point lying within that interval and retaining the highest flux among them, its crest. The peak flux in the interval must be 6.804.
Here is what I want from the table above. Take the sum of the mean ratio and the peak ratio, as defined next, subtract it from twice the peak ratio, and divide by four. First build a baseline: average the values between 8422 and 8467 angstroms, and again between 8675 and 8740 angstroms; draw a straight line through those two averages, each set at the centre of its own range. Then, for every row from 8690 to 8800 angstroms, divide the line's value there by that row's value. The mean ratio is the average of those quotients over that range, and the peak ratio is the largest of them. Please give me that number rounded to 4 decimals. 0.0172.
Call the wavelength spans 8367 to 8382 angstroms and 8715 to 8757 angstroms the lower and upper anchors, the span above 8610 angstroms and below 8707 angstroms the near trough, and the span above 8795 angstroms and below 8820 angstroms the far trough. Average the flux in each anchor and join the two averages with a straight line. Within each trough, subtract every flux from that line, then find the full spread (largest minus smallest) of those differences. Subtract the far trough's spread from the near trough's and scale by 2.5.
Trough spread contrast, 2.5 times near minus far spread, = 1.4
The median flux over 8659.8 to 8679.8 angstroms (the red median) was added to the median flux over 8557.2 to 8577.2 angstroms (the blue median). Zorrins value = 13.5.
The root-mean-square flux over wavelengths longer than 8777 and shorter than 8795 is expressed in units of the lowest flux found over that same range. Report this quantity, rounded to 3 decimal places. 1.024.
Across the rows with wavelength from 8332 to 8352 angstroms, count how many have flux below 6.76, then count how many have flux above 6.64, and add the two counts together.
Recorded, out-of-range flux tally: 11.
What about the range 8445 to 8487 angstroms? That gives 24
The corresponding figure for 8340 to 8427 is 41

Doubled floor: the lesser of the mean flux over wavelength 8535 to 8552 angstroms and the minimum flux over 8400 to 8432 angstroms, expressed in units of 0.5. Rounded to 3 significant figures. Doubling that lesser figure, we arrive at 13.0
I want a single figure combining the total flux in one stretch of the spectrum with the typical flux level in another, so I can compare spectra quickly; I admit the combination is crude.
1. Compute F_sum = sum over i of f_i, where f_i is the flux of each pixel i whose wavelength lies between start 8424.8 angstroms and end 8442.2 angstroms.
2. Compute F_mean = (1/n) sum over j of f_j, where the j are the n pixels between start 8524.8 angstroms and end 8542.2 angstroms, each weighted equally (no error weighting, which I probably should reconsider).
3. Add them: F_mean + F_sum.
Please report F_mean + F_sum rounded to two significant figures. 54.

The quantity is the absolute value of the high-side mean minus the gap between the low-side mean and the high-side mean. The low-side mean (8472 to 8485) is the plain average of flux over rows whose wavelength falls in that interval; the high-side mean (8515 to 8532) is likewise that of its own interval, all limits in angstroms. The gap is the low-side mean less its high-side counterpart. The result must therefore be 6.73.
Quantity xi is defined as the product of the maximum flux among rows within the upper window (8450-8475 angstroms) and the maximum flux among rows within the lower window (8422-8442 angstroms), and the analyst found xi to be 50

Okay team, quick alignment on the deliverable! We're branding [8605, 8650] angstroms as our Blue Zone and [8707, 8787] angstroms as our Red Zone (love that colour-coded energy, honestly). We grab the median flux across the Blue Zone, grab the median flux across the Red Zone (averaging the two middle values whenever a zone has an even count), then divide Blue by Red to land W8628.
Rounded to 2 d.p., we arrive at 1.08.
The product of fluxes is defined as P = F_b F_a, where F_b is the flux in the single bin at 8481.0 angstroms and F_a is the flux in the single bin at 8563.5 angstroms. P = 47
